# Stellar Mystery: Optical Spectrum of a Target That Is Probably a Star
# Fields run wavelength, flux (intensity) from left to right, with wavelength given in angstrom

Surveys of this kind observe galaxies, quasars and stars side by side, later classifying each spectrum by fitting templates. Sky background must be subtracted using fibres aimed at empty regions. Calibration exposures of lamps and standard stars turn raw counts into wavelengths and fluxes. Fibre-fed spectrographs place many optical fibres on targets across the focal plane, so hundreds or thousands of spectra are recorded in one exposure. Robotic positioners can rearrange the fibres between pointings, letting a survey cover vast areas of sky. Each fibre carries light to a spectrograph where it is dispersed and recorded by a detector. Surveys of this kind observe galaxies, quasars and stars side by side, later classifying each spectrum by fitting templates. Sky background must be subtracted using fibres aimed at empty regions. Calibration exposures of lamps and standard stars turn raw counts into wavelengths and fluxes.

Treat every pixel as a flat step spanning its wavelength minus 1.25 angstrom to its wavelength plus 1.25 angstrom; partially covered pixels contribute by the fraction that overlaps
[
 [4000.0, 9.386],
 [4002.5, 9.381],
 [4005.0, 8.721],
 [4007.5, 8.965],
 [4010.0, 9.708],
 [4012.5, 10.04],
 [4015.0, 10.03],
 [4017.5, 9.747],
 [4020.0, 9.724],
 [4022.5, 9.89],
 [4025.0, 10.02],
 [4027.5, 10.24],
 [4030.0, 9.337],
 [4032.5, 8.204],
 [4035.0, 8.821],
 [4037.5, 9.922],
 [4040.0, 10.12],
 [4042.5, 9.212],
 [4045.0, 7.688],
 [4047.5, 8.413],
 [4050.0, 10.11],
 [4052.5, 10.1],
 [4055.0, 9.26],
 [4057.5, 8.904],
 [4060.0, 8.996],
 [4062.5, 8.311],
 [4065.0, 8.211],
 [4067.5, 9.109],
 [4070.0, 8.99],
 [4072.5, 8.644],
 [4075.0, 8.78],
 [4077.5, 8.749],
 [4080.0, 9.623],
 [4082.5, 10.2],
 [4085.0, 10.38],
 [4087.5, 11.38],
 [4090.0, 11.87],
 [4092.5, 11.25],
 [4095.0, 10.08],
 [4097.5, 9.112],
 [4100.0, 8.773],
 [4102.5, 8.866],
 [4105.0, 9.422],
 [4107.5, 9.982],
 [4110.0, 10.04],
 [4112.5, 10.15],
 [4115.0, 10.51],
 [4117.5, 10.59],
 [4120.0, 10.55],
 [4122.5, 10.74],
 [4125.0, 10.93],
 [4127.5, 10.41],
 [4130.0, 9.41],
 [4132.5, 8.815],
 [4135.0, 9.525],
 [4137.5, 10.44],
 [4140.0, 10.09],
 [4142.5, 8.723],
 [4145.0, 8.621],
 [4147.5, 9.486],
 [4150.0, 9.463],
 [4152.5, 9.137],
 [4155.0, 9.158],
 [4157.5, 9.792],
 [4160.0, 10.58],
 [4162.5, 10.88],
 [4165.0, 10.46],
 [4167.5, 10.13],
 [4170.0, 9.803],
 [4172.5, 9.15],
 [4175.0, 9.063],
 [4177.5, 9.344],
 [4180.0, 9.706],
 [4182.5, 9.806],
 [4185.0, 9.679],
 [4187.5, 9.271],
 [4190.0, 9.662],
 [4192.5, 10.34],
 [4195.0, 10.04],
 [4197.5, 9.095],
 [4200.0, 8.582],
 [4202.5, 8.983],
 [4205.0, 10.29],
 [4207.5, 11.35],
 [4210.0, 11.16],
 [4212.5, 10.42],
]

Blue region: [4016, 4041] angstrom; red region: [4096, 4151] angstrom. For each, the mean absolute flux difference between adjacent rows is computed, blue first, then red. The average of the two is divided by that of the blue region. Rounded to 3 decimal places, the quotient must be 0.931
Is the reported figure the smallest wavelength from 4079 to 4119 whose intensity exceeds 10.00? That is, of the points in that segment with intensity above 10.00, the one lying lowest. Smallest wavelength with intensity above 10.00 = 4082.5 angstrom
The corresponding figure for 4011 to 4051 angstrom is 4012.5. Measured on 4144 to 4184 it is 4160.0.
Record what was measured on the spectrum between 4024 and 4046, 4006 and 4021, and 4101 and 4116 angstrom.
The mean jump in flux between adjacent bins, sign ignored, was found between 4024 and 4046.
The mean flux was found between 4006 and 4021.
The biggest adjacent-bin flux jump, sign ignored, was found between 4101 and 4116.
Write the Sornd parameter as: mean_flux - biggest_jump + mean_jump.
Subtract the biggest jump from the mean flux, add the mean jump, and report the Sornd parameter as 10.0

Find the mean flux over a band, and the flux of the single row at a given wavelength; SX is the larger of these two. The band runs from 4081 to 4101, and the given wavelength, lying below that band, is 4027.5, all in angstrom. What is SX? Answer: 10.4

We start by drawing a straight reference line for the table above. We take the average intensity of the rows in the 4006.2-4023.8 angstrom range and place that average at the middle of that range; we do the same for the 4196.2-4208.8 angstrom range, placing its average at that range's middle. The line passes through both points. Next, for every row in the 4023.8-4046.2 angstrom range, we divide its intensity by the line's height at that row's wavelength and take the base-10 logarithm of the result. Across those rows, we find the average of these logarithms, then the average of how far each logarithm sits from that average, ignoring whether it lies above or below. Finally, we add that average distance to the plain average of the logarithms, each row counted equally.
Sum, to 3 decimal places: 0.012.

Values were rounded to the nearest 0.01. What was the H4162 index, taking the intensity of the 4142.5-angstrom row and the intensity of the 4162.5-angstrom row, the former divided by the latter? 0.80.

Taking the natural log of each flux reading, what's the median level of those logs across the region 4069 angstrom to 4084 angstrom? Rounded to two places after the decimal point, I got 2.18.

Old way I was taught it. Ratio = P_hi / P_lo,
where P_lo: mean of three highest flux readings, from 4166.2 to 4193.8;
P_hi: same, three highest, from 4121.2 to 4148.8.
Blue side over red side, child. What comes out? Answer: 1.06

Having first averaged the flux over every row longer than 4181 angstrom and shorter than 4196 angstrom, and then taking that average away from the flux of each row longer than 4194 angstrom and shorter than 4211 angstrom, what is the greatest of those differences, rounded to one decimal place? 1.6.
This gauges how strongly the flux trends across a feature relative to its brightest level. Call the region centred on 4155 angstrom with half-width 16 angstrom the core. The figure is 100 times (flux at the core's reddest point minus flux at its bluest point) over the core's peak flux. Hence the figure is -2.6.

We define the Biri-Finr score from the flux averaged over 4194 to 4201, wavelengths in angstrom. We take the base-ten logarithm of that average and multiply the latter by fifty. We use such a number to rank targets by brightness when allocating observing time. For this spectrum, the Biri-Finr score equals 48.3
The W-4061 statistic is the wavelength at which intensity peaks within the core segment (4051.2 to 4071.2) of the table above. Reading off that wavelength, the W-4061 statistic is 4052.5 angstrom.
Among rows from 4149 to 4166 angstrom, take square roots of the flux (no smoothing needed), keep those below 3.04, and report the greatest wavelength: 4155.0 angstrom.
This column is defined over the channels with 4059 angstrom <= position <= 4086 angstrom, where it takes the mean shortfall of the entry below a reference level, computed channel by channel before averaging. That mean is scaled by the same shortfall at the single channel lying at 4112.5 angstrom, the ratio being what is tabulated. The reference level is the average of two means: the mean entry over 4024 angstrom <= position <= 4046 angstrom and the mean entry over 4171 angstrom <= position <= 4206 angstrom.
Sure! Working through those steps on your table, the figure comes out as -0.4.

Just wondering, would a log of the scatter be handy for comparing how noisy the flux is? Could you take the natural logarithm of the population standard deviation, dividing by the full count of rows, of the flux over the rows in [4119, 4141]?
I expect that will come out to -0.41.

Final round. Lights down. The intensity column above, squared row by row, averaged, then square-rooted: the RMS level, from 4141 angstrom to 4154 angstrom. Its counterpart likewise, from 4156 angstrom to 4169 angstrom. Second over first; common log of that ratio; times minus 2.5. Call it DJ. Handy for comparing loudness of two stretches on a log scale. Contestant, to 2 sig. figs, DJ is -0.14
